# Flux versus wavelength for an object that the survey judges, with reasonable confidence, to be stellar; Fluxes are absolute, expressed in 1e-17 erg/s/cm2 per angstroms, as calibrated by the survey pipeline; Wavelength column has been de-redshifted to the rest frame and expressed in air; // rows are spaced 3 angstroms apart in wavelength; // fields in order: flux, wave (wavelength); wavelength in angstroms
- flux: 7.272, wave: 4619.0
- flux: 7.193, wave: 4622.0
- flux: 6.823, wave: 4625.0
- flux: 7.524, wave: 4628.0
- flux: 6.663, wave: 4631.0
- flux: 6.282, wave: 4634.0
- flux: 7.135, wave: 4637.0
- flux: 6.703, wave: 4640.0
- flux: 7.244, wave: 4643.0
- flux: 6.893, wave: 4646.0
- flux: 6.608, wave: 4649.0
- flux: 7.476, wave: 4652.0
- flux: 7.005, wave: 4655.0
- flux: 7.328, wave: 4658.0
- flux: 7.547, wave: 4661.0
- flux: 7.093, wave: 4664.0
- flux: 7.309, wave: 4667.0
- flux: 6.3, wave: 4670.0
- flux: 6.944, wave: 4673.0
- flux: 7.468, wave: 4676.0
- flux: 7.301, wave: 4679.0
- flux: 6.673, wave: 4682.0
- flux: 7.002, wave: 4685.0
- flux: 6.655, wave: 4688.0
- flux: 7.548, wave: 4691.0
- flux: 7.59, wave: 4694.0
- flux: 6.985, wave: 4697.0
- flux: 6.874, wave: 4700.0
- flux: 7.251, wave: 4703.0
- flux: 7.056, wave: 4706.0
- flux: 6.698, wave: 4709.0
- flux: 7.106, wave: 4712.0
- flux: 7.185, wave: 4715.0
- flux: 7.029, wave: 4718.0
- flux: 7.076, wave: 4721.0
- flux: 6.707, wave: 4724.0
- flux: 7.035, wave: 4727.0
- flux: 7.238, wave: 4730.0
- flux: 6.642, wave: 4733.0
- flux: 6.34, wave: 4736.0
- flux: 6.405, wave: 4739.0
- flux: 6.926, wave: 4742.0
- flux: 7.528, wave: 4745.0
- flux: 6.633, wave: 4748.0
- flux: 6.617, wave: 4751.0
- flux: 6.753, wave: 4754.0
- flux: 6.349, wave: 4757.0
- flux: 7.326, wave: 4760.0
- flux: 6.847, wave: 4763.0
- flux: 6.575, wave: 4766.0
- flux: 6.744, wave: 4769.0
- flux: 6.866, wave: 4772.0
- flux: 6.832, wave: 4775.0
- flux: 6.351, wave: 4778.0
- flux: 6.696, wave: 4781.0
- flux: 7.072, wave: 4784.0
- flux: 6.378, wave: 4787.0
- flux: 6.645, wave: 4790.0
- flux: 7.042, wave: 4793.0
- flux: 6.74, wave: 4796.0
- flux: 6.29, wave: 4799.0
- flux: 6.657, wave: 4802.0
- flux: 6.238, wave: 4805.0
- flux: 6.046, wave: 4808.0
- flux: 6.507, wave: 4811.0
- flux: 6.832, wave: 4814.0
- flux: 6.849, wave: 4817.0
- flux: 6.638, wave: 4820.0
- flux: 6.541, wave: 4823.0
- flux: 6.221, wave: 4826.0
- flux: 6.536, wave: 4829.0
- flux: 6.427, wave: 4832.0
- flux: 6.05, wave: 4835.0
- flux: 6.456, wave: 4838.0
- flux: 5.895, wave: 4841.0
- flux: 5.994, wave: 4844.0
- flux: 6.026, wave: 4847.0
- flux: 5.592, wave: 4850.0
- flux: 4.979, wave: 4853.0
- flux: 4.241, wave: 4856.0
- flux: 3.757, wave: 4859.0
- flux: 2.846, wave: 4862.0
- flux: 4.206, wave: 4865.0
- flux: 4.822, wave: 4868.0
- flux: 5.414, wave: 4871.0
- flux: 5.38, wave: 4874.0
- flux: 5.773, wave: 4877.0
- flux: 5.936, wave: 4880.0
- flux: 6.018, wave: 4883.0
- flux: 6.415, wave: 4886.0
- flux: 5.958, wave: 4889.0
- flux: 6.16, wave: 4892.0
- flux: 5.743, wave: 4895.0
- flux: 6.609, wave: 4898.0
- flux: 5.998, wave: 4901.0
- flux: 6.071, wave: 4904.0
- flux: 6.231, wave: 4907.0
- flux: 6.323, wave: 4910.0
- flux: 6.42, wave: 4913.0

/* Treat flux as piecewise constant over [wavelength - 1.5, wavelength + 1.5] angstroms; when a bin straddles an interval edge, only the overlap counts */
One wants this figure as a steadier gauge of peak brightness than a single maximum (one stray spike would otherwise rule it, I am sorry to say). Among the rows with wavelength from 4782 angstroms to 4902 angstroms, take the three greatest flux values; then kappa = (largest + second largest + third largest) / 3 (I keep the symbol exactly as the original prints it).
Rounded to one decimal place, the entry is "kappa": 7.0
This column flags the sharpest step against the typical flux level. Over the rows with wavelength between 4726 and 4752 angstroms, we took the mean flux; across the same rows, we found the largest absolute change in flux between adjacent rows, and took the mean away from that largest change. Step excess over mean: -5.92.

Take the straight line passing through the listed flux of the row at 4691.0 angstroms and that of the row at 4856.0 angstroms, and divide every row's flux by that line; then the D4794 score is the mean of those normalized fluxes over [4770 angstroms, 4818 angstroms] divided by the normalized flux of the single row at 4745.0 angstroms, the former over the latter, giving 1.0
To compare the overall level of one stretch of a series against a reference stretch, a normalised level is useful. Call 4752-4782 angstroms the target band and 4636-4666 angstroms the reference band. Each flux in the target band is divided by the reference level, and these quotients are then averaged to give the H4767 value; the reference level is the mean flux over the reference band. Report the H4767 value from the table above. 0.95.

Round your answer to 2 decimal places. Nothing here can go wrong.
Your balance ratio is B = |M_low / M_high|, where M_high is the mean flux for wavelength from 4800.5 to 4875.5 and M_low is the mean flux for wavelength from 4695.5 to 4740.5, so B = 1.21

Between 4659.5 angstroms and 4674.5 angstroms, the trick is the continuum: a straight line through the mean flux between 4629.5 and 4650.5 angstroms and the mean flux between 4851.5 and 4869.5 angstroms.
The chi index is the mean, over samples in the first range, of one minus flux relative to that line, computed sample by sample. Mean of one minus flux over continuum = -0.09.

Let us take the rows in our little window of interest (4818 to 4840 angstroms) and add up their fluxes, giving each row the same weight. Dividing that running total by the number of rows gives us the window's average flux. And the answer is 6.41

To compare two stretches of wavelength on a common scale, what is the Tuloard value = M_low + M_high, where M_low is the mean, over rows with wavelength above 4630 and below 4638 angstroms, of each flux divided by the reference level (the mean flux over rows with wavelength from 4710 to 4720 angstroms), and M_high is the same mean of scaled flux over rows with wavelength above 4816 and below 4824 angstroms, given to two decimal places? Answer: 1.88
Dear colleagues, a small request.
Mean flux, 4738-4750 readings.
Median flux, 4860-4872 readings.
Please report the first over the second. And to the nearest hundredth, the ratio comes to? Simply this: 1.52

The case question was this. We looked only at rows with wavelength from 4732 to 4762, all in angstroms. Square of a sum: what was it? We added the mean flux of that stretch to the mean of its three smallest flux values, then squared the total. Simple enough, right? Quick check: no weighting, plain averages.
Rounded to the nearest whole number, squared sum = 172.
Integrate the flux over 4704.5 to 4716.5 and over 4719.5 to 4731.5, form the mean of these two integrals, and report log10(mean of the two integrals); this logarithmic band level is 1.93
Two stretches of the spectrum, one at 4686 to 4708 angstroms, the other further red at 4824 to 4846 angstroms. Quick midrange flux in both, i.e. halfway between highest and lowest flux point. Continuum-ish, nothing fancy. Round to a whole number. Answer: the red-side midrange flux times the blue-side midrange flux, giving 44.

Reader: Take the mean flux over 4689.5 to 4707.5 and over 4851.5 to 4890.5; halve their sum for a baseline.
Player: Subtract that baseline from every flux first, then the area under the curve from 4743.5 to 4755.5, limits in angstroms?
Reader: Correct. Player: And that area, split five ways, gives 1.79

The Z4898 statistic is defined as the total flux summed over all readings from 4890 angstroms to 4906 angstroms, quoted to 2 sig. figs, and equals 31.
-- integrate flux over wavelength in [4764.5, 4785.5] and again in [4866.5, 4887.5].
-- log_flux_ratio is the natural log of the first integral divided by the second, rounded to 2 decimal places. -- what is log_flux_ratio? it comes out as 0.17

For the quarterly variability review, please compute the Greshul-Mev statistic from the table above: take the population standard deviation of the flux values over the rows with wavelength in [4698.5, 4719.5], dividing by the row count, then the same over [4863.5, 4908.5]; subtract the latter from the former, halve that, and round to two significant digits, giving -0.21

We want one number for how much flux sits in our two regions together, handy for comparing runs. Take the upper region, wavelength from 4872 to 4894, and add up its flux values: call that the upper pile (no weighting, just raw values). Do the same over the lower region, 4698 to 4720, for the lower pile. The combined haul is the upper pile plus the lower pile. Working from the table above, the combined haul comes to 91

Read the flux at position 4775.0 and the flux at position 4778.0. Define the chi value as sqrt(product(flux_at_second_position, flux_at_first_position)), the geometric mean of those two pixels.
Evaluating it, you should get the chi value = 6.6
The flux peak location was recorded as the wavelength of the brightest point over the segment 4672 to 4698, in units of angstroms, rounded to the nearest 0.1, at 4694.0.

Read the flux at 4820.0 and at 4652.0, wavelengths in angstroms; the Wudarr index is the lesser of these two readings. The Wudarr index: 6.64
